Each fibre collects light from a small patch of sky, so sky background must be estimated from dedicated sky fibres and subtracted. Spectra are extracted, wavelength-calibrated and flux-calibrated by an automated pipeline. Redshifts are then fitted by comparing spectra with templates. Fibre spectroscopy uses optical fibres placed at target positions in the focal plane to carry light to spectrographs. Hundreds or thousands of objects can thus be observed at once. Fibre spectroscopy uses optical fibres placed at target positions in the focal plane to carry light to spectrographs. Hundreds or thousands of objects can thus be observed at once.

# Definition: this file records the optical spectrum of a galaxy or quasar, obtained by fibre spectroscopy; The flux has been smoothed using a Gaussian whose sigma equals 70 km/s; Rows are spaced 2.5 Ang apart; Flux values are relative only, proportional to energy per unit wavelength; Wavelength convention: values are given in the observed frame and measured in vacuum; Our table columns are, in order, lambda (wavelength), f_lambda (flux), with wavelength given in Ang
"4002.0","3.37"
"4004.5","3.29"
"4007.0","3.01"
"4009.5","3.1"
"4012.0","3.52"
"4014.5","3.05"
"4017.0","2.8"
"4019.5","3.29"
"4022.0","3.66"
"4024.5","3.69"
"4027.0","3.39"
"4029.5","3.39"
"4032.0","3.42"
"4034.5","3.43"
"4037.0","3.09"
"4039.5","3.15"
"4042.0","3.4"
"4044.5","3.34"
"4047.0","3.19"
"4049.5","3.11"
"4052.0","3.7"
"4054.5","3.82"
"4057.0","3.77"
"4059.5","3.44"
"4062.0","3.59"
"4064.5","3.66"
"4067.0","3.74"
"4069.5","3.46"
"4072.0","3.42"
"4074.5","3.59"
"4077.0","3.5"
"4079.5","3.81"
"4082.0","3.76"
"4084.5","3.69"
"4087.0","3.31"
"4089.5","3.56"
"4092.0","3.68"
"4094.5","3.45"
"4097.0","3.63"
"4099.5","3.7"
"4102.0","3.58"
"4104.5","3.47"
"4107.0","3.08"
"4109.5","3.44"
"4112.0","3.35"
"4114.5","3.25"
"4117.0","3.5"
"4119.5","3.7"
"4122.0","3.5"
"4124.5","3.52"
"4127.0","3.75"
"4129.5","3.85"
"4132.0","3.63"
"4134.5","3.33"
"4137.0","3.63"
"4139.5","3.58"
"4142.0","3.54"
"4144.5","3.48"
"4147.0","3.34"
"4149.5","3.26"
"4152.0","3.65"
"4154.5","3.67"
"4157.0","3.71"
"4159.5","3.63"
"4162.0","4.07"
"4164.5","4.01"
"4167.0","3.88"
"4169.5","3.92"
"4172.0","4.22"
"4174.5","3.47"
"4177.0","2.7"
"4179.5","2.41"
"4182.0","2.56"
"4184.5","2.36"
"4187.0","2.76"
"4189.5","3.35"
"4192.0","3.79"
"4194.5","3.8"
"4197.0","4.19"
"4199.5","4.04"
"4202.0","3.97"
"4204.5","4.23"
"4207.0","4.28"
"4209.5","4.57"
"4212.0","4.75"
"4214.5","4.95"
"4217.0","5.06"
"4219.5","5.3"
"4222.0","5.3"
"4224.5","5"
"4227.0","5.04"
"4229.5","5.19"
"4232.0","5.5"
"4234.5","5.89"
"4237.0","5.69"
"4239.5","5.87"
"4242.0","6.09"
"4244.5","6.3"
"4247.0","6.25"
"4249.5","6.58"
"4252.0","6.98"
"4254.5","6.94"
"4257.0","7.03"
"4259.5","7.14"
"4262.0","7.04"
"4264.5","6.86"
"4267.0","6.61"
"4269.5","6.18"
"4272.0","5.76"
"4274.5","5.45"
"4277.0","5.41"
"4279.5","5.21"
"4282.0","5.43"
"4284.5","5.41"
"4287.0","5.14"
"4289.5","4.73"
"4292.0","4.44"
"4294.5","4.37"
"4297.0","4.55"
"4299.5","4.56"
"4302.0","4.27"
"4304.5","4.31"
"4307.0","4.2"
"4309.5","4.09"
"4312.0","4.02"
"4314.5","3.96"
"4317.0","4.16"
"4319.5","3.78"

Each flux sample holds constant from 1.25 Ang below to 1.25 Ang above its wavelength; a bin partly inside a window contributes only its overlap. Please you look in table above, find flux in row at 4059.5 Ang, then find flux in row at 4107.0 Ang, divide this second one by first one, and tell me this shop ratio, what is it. 0.90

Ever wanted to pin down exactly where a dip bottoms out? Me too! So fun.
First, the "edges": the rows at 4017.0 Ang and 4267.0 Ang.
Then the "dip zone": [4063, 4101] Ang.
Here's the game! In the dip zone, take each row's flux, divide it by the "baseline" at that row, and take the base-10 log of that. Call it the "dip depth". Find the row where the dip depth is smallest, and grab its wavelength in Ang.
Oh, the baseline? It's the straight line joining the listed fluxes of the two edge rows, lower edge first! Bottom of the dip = 4087.0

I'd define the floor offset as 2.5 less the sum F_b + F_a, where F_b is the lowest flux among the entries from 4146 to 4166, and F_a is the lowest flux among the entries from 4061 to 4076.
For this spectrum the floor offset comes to -4.2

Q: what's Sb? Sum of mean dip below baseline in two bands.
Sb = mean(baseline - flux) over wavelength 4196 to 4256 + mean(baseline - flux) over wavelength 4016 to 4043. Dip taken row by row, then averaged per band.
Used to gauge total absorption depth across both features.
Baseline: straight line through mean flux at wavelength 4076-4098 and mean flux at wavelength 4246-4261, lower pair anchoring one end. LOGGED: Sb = 0.10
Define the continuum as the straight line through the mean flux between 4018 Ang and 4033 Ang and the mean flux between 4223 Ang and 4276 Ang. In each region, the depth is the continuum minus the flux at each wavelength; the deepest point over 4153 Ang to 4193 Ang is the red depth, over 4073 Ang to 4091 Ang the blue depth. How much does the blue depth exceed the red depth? -2.1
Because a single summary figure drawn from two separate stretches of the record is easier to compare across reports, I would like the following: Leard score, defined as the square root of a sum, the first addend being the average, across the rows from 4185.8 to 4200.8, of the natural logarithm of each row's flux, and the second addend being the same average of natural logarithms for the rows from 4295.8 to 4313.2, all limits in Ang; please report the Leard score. 1.66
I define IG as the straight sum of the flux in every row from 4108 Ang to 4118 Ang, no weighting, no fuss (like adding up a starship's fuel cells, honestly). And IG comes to 13.5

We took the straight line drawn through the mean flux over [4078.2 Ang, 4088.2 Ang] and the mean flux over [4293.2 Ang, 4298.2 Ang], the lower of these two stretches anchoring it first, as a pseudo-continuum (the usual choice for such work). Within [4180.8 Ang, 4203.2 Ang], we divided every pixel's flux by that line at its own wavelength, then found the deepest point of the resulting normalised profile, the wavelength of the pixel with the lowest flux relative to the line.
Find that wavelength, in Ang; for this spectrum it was 4184.5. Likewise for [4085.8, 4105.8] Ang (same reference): 4087.0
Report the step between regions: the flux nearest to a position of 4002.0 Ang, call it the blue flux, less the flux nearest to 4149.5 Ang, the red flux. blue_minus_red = 0.1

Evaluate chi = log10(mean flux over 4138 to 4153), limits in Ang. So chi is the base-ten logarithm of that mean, 0.541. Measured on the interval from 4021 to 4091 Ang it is 0.544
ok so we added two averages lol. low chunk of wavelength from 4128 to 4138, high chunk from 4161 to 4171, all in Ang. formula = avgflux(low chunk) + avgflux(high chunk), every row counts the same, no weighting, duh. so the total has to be 7.6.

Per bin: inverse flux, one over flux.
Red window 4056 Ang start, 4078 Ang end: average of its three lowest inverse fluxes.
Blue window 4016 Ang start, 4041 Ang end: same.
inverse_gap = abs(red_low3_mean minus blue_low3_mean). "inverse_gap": 0.01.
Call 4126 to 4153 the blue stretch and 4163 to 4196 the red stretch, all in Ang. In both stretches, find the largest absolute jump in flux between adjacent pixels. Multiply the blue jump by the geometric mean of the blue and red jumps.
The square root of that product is 0.46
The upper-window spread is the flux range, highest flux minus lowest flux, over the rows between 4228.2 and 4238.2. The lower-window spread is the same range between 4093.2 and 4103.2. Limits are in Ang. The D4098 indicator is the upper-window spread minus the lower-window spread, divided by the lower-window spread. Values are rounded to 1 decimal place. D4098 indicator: 1.8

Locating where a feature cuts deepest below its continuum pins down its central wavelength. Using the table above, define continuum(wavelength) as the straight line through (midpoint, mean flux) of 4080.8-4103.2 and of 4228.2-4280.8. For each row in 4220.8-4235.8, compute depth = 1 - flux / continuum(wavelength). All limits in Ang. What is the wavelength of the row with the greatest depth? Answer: 4224.5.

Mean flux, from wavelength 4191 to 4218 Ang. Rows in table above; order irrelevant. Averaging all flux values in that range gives 4.33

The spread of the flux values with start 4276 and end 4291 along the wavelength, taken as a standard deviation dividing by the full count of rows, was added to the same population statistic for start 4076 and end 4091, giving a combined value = 0.42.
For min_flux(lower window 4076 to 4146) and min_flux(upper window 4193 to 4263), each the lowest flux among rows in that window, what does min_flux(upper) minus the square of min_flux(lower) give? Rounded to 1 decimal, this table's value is -5.7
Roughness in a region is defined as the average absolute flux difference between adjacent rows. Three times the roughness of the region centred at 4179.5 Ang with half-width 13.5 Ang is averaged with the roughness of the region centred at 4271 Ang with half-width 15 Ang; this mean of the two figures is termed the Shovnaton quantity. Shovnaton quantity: 0.693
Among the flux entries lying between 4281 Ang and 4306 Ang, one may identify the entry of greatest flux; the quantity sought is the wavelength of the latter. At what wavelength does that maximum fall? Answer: 4282.0 Ang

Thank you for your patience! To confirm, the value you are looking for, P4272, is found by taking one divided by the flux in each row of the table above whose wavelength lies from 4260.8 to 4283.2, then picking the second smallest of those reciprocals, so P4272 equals 0.146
